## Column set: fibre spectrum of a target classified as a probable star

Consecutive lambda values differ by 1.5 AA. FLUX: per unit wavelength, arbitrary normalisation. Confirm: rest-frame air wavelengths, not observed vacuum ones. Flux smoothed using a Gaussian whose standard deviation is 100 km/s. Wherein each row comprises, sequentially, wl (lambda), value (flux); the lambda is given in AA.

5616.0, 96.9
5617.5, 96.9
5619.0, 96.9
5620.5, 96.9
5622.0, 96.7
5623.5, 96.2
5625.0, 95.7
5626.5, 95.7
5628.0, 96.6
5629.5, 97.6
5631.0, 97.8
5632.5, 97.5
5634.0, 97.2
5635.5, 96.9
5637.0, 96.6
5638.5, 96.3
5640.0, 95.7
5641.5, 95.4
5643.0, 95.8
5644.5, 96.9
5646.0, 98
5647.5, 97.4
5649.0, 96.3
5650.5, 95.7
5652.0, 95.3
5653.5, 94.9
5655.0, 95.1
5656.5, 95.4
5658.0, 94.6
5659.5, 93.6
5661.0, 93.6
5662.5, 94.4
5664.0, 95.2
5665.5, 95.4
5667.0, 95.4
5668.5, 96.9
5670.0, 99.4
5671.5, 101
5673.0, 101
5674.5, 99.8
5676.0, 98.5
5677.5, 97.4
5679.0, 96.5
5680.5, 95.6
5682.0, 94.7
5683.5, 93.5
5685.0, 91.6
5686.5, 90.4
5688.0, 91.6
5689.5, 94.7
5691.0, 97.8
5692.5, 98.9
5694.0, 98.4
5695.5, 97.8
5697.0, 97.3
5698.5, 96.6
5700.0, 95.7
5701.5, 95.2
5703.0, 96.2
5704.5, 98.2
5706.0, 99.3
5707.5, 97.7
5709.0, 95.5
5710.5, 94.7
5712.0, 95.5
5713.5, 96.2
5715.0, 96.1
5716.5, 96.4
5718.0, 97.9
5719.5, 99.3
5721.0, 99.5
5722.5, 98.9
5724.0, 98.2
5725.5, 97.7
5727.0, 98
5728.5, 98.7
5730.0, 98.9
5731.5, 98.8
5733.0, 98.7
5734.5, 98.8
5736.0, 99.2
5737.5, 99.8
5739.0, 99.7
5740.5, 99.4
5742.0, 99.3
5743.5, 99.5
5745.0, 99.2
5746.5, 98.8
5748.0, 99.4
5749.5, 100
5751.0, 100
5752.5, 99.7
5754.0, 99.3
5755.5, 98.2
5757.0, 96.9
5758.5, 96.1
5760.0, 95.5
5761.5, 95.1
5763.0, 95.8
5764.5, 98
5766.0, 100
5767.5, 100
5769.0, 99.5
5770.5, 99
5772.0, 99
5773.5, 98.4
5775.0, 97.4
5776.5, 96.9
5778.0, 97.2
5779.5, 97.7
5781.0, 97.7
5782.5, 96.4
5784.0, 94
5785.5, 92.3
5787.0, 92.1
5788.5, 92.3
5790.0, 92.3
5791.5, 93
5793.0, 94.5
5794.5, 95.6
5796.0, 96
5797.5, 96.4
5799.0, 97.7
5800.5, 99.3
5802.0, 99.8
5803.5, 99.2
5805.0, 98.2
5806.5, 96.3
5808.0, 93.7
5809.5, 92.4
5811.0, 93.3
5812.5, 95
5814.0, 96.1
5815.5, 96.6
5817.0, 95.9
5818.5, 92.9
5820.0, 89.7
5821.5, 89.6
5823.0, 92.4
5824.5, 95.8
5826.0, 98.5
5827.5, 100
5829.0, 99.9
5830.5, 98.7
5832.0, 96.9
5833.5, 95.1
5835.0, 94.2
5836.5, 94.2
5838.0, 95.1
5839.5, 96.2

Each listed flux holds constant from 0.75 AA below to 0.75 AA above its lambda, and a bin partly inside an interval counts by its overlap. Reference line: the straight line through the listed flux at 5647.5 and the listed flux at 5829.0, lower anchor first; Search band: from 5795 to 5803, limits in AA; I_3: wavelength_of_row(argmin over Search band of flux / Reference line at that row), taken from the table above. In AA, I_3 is 5796.0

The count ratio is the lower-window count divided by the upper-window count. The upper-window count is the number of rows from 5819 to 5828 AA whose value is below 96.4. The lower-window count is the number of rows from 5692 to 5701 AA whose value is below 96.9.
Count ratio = 0.5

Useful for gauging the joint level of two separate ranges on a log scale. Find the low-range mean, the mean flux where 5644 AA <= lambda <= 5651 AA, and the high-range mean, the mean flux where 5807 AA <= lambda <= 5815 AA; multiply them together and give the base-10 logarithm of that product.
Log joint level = 3.96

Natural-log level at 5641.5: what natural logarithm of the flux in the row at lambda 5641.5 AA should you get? 4.56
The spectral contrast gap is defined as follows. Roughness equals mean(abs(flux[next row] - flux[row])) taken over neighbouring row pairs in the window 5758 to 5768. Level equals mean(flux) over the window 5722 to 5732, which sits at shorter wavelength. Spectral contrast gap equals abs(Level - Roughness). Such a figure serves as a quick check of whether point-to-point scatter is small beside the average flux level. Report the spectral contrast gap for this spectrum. 97.5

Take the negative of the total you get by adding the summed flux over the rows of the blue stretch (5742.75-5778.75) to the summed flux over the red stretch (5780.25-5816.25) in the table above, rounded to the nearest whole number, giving -4649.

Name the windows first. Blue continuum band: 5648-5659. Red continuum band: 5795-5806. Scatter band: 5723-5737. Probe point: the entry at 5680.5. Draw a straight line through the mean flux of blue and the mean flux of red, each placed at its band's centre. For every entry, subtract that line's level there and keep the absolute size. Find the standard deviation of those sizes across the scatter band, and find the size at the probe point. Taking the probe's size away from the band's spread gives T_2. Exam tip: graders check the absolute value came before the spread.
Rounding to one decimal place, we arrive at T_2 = 0.2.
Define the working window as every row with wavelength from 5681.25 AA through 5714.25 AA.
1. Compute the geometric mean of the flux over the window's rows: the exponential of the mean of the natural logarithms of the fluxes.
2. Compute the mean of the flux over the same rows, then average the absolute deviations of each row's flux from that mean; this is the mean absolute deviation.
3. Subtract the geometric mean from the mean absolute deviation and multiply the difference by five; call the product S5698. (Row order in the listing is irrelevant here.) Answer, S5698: -469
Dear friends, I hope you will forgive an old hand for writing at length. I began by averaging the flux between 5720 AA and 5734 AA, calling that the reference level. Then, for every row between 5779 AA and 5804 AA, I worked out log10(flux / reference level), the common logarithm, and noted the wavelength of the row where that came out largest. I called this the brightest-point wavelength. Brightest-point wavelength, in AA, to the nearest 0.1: 5802.0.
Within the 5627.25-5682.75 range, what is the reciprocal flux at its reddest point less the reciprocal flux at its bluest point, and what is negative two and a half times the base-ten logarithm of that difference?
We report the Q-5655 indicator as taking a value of 9.2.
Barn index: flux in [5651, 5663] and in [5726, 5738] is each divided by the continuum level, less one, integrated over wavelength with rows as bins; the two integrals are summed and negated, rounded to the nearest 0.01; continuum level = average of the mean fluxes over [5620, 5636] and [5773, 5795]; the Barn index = -0.19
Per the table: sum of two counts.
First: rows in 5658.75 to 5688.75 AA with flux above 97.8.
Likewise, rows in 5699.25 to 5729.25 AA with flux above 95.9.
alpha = 20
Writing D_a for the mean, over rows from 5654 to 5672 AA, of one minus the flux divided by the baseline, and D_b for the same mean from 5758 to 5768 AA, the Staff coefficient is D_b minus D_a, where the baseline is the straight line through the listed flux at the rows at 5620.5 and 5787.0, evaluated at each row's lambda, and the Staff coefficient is -0.046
